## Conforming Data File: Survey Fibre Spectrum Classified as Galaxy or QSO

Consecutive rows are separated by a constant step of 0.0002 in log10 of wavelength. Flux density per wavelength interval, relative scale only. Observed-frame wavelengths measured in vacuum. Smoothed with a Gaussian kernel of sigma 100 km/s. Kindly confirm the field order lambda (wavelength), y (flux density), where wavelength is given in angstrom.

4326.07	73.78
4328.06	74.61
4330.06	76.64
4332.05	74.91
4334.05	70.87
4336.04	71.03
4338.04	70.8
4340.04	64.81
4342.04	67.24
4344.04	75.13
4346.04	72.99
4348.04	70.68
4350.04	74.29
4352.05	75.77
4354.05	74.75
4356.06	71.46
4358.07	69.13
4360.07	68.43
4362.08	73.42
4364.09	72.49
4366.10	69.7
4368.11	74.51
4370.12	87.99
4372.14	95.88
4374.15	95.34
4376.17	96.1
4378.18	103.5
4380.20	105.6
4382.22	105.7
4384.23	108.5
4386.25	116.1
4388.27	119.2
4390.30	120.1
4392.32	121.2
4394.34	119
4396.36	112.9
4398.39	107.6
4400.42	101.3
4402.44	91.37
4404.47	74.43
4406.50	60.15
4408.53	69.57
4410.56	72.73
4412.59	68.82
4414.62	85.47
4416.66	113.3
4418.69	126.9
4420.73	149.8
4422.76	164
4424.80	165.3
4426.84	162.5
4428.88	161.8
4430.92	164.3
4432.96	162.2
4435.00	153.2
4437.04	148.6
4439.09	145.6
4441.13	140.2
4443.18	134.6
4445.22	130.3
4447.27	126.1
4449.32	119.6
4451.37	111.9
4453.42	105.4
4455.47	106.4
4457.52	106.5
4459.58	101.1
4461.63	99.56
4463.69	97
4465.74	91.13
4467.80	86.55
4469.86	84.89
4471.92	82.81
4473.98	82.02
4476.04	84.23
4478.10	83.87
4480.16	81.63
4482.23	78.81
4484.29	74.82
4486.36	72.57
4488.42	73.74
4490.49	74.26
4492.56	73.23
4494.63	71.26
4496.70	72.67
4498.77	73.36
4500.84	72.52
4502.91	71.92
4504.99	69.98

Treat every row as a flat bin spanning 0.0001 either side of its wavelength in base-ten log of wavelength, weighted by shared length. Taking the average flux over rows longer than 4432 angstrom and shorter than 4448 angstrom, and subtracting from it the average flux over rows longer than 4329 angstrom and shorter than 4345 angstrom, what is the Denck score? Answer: 71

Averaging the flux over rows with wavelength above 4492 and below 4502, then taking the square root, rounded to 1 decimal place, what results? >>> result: 8.5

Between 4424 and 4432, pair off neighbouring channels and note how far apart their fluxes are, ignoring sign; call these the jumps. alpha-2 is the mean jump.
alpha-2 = 2.0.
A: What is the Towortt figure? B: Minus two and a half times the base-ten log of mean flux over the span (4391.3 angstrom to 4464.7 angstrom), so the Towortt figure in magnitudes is -5.2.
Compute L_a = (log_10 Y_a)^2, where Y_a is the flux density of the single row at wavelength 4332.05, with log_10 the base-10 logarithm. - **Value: 3.5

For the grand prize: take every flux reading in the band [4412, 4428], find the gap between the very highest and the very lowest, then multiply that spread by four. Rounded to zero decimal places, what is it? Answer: 386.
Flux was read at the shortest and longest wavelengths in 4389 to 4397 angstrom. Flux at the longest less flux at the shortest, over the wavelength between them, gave -1.2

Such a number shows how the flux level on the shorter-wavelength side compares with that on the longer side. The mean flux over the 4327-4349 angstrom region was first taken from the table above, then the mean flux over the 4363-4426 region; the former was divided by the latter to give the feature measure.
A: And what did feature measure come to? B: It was 0.70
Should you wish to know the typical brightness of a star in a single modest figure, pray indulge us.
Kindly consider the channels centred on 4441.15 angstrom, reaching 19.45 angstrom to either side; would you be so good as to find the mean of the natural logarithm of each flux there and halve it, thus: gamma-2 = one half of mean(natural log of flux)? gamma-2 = 2.45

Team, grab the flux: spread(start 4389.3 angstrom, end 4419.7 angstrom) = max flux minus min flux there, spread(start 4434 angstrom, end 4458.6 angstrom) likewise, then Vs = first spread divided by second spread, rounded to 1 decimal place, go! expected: 1.4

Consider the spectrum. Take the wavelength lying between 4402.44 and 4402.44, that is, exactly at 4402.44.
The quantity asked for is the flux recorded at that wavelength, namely 91.37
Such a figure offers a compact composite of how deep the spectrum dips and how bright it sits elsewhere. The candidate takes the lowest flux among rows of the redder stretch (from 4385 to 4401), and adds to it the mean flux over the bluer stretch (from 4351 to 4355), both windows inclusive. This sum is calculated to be 177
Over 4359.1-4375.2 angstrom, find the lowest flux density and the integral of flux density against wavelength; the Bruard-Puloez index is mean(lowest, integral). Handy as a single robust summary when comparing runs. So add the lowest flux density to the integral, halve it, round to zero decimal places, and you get 676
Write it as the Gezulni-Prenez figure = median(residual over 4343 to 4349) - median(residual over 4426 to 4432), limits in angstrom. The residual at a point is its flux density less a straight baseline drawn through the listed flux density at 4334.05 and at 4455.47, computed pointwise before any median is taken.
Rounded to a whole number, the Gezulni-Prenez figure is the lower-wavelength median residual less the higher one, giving -66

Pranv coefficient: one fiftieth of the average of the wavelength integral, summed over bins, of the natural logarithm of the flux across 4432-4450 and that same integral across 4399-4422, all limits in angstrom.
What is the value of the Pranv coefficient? 1.9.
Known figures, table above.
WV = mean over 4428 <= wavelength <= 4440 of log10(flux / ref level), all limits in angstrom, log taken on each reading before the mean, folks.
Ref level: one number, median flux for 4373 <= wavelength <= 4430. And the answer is 0.16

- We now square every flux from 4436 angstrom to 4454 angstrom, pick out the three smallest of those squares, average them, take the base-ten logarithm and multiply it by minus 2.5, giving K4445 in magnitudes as -10.3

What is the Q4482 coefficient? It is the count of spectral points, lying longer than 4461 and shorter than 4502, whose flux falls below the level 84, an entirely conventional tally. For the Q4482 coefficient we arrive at 14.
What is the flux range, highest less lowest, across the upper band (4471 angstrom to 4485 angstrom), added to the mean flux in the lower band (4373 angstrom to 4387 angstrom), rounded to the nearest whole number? 114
